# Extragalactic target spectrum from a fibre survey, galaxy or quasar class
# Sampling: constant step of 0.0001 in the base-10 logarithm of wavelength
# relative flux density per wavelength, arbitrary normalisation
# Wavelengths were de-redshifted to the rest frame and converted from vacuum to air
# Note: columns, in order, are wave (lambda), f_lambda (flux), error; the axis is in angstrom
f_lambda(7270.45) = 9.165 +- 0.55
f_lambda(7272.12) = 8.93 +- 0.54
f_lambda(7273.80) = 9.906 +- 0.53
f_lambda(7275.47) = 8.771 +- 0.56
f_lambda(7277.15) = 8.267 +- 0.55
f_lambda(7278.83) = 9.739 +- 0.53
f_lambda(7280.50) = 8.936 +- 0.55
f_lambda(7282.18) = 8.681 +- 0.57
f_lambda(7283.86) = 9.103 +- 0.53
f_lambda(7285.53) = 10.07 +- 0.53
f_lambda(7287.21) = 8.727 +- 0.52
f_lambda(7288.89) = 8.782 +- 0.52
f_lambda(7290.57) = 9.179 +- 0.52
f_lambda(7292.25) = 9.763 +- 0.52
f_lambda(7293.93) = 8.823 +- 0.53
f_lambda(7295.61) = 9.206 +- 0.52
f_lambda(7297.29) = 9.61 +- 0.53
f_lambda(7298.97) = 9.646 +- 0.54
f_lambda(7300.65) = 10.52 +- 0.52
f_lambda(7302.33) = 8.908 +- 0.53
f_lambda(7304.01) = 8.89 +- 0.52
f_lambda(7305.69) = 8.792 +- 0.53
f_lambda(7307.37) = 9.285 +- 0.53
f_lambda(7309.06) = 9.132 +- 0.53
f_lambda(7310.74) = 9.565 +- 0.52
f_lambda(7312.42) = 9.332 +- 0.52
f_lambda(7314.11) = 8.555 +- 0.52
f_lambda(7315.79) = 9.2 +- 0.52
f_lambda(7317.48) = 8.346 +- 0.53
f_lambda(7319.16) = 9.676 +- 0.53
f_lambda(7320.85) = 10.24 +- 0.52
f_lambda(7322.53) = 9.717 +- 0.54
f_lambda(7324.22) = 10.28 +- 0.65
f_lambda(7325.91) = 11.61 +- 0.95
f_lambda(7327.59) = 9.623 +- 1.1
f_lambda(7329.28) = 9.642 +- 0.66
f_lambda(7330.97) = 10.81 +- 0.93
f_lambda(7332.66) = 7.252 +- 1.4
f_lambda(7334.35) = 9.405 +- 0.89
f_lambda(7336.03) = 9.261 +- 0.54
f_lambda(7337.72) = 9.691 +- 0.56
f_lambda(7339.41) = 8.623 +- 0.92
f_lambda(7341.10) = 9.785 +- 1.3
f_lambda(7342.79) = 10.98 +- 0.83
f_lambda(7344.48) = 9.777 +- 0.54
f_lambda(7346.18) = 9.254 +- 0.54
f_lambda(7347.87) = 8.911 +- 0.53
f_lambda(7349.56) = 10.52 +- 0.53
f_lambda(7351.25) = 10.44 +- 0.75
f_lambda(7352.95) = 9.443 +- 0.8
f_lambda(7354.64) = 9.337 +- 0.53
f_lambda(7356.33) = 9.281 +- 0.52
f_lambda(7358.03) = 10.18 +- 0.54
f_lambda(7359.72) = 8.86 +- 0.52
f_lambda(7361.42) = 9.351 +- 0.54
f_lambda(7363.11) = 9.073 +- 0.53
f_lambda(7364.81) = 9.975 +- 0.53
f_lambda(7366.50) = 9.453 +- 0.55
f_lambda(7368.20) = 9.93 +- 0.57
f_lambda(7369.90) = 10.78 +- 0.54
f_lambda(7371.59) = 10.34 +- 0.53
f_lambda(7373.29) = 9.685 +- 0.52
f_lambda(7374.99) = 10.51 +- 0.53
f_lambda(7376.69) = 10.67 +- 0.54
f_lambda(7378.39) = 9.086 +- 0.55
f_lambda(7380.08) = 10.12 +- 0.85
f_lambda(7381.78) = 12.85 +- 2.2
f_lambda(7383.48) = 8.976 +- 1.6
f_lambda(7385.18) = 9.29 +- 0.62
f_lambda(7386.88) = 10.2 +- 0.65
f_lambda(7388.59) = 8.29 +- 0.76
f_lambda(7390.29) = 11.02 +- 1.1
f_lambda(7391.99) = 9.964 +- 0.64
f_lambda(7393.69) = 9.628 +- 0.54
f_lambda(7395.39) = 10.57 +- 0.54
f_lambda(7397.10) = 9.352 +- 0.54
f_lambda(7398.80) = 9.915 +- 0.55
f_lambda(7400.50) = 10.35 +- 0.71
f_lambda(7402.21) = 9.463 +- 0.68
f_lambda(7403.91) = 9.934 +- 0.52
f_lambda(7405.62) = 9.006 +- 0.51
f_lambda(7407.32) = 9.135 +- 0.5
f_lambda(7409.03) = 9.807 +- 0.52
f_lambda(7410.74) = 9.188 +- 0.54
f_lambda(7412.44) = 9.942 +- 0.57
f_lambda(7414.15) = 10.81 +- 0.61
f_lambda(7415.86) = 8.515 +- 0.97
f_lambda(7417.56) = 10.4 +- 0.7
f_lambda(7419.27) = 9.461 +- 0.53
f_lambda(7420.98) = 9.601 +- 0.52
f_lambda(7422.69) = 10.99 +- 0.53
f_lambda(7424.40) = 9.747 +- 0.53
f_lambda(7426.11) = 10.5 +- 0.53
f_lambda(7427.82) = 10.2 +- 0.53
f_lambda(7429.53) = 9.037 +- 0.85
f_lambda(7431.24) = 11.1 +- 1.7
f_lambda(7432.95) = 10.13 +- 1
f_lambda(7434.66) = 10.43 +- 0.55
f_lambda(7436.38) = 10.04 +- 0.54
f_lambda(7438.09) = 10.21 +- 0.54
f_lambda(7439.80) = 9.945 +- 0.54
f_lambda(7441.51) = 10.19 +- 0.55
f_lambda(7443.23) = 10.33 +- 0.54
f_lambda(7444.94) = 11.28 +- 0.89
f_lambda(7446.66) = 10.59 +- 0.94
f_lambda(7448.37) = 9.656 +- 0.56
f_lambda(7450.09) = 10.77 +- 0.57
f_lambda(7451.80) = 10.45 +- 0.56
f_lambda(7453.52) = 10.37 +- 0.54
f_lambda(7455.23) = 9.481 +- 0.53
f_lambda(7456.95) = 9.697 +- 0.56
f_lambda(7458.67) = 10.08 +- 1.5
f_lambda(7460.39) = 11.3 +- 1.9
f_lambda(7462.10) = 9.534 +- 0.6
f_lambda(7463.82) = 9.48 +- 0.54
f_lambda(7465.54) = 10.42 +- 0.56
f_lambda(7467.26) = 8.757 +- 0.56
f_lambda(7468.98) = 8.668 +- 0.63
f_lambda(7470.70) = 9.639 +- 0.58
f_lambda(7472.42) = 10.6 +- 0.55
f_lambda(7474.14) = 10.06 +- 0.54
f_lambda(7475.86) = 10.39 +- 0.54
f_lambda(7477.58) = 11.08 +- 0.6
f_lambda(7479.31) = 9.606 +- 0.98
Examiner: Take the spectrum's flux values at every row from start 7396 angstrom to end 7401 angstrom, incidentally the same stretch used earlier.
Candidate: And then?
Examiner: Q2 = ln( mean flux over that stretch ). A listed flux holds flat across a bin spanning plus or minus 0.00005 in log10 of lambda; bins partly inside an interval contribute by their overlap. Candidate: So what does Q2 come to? 2.290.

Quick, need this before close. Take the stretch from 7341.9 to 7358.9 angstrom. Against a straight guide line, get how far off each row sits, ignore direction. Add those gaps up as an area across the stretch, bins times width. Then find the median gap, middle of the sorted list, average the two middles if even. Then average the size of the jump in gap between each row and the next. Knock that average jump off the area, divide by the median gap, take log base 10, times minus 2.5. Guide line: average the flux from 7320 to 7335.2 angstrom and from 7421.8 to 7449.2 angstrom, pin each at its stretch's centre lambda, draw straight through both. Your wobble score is -3.03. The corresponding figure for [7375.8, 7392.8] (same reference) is -3.09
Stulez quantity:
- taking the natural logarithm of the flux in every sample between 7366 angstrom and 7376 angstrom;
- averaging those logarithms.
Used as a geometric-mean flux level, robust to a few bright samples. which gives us 2.31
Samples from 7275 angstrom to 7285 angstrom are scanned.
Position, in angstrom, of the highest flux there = 7278.83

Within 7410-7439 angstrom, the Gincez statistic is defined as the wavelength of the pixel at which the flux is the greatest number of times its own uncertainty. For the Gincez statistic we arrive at 7422.69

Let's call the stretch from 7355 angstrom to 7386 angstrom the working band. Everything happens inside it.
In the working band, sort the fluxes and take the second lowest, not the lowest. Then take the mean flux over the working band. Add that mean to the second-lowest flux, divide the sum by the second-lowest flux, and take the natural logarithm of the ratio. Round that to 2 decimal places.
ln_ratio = 0.74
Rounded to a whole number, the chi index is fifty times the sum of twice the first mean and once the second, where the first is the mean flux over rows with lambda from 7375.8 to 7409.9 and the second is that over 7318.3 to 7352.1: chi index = 1477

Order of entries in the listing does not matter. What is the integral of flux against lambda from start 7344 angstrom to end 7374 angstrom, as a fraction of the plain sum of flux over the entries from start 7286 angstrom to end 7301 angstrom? 3.5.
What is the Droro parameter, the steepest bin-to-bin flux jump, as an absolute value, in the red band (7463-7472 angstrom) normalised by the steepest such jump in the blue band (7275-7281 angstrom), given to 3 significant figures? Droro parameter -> 1.13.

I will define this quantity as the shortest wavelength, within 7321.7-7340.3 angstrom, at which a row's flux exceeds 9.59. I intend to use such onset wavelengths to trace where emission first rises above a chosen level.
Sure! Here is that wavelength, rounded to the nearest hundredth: 7322.53 angstrom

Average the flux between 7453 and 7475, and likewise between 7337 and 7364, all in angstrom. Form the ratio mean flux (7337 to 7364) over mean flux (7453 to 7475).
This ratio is 0.974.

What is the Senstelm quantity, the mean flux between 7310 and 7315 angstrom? 9.15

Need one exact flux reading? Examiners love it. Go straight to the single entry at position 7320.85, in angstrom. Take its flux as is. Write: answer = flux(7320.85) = 10.24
